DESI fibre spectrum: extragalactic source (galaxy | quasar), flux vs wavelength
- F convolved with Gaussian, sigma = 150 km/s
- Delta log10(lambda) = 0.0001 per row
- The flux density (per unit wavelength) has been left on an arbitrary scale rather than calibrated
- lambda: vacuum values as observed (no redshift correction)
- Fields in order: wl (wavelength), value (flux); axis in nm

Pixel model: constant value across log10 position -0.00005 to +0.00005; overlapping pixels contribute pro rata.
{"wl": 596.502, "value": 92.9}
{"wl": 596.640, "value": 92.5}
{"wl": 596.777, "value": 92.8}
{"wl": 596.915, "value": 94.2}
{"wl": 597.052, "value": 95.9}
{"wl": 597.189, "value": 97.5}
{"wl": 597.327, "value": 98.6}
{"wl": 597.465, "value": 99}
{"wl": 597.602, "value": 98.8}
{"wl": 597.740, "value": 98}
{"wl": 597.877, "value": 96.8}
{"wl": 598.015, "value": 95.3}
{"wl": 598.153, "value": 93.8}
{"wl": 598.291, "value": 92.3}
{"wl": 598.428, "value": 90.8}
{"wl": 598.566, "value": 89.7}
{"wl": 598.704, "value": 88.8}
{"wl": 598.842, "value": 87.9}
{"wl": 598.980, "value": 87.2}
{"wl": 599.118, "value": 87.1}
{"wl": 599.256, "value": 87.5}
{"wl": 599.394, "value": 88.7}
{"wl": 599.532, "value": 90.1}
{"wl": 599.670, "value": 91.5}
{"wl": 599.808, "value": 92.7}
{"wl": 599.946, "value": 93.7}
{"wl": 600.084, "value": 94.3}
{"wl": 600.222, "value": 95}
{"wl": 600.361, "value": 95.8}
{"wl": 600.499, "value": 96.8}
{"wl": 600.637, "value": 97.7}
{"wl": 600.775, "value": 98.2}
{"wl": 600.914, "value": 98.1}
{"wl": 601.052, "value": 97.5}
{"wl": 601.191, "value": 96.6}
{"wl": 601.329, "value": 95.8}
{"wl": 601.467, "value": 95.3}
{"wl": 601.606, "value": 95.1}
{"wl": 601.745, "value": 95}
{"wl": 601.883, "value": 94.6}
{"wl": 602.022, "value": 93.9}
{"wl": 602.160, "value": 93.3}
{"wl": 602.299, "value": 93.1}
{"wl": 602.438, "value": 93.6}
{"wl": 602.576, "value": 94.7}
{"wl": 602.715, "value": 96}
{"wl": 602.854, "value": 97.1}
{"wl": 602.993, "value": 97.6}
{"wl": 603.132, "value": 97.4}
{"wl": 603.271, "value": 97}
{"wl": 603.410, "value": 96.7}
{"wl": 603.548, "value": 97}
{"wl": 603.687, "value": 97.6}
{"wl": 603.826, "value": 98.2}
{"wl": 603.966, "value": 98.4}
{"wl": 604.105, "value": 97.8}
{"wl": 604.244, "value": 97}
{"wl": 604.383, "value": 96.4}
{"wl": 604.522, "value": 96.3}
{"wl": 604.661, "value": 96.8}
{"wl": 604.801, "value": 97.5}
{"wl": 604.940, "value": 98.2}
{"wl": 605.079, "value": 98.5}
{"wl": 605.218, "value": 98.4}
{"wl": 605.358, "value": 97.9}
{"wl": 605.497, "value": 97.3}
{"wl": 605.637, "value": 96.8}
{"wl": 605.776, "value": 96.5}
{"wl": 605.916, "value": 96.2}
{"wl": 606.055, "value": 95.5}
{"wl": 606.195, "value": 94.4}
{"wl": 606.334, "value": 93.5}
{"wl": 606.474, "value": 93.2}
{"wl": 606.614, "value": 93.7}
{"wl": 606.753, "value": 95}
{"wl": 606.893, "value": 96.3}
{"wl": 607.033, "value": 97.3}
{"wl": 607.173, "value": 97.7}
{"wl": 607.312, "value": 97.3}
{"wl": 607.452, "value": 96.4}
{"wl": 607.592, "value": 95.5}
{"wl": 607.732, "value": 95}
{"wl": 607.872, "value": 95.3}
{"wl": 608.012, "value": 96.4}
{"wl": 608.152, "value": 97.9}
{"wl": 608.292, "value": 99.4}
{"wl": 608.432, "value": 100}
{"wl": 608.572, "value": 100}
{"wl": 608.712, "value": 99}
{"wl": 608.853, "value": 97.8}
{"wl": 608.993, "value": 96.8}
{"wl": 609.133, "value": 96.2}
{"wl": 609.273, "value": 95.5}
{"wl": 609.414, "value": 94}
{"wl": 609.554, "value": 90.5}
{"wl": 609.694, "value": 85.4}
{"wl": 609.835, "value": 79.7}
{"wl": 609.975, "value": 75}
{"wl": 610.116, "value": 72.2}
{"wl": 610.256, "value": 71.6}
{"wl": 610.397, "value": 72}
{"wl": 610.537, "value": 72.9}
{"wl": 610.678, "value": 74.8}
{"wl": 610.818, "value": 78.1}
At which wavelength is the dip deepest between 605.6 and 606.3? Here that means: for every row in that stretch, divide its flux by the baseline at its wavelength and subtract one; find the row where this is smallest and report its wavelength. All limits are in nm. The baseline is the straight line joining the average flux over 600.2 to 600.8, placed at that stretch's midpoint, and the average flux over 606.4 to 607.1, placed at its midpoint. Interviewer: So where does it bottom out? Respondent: 606.195 nm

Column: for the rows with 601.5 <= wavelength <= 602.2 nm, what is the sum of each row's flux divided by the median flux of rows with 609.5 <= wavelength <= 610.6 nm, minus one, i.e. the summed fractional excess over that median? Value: 1.38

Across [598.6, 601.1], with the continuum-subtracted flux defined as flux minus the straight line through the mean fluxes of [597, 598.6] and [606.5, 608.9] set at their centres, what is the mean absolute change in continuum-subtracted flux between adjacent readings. 0.79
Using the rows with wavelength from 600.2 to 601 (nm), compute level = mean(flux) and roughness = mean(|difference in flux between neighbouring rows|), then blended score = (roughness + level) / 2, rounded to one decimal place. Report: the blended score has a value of 48.8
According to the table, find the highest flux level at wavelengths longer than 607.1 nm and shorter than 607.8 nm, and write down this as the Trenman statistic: 97.7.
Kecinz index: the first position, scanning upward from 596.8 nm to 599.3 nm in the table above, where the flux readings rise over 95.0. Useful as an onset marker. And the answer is 597.052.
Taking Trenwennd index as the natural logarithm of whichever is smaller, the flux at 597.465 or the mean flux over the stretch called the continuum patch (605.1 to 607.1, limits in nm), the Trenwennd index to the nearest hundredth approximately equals 4.56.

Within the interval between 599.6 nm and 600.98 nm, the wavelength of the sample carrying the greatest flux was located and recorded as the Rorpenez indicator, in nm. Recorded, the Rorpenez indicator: 600.775 nm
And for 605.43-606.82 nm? 605.497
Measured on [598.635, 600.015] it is 599.946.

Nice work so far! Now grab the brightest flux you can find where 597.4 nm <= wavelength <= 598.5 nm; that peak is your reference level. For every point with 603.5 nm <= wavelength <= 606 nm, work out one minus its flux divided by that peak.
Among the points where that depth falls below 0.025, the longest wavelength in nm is 605.637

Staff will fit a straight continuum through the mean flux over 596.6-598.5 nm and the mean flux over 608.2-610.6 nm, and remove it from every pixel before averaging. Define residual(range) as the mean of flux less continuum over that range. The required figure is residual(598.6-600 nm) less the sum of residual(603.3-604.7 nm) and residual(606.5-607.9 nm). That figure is -17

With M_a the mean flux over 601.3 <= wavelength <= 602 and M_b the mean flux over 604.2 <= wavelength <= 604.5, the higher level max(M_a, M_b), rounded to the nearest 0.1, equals 96.7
